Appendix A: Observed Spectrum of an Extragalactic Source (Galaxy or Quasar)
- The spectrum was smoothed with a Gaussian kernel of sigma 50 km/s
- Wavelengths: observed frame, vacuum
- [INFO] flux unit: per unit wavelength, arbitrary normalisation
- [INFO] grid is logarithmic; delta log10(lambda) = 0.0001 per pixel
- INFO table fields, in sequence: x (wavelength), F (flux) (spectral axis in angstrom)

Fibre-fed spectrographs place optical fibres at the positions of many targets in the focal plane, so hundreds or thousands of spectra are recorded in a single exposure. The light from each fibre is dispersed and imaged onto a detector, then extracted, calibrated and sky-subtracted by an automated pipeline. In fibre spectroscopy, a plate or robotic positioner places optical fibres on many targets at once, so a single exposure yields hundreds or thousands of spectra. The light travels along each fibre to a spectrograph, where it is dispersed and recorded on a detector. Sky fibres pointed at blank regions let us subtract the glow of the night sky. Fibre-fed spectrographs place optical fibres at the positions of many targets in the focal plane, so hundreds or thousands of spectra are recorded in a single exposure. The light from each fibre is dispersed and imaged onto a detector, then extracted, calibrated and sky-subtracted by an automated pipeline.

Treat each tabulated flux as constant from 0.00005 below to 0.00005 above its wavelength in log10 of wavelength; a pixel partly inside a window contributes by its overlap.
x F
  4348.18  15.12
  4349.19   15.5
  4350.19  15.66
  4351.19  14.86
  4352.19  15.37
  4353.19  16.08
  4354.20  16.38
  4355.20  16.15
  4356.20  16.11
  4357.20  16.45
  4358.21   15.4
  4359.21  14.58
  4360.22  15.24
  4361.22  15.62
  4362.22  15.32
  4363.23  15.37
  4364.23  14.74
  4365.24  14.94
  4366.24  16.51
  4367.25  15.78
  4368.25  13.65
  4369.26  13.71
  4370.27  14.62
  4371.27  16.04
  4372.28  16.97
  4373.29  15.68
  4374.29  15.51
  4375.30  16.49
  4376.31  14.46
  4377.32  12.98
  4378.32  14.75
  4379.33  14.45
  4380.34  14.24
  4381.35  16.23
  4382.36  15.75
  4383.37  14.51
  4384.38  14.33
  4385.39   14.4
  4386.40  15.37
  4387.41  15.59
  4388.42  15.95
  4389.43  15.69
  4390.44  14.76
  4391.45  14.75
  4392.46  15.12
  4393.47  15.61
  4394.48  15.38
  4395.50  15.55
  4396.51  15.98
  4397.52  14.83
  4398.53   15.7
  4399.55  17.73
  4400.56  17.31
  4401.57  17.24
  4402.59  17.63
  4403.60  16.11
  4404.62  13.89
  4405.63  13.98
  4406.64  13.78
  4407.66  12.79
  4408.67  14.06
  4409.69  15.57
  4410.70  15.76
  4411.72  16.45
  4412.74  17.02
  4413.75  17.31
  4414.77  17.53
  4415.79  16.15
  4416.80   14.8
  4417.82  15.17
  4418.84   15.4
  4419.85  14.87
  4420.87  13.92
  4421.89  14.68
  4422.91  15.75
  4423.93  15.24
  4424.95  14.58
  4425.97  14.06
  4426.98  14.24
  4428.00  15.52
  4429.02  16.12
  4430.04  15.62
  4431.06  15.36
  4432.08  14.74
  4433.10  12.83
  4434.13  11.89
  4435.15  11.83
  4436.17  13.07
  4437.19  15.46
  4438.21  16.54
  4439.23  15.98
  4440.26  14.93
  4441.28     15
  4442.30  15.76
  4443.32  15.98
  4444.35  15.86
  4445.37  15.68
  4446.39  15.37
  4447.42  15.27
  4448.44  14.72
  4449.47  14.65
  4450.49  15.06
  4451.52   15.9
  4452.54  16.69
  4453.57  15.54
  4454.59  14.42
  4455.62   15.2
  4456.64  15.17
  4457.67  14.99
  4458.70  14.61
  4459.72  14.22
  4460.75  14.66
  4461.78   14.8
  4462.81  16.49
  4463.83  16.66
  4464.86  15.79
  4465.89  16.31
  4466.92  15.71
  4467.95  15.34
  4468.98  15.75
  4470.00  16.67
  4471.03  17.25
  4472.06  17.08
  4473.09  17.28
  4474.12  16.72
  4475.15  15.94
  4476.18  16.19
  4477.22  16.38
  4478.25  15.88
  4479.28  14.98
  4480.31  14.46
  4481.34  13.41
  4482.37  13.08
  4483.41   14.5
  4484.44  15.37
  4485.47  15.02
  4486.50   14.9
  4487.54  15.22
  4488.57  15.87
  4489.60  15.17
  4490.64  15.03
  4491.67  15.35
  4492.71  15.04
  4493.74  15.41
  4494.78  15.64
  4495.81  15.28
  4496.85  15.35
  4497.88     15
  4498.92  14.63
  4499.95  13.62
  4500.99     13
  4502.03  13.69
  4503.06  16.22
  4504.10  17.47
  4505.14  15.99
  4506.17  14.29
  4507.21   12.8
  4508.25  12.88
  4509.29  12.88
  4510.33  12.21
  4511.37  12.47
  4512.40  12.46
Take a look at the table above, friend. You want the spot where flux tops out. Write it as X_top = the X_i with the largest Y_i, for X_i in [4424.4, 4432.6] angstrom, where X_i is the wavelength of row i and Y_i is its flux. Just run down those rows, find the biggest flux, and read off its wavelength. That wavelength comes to 4429.02 angstrom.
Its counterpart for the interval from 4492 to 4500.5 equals 4494.78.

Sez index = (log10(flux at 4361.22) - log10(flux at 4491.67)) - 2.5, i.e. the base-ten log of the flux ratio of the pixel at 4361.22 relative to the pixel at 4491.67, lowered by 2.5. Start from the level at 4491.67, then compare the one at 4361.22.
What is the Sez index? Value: -2.49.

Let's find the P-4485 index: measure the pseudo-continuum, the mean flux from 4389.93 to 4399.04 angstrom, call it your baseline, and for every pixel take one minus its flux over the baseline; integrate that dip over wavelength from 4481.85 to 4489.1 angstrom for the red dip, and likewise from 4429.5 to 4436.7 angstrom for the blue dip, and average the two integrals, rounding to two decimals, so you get 0.50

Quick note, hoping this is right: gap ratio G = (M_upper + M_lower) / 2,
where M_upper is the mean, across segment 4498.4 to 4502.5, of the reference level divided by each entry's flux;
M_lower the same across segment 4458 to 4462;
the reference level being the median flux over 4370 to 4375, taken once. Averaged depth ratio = 1.11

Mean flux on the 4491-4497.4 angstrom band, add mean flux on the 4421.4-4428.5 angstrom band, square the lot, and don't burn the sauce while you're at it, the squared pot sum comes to 913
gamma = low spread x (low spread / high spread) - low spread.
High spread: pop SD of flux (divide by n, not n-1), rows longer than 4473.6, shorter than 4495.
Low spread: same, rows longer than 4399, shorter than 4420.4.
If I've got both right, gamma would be 1.0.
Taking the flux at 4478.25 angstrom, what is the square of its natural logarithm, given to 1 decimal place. 7.6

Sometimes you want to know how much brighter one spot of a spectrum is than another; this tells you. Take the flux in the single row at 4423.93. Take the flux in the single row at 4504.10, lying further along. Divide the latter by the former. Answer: 1.15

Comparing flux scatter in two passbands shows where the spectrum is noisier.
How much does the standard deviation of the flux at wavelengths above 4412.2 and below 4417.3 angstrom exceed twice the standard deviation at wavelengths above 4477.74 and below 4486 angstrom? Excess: -0.78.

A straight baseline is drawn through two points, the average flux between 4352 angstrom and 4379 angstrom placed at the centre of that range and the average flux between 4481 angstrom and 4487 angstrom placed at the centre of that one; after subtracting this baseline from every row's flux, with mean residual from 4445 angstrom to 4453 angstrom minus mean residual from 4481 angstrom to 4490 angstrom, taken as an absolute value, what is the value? 0.4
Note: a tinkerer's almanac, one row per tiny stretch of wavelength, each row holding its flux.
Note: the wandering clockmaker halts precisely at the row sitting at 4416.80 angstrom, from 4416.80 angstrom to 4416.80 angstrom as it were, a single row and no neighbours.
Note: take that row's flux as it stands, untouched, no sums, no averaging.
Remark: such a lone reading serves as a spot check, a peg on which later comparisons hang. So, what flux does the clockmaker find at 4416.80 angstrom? 14.8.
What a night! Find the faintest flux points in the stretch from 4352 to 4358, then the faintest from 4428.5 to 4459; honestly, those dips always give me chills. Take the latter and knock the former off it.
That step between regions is -3.5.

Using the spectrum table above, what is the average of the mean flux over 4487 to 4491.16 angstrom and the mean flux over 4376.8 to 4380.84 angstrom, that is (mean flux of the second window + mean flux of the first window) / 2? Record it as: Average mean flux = 14.7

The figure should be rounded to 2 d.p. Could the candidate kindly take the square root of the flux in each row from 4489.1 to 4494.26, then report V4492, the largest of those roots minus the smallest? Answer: 0.05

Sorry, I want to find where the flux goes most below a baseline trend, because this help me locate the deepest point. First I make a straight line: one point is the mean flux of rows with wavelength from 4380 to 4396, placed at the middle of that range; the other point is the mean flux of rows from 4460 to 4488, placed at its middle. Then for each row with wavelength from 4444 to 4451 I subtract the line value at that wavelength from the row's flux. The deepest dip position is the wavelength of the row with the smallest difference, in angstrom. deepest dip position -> 4449.47 angstrom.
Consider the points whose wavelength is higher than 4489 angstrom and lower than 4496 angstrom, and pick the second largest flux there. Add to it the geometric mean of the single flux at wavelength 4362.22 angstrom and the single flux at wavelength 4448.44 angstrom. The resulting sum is 30.4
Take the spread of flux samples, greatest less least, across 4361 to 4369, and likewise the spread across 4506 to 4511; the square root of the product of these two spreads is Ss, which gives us 2.4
